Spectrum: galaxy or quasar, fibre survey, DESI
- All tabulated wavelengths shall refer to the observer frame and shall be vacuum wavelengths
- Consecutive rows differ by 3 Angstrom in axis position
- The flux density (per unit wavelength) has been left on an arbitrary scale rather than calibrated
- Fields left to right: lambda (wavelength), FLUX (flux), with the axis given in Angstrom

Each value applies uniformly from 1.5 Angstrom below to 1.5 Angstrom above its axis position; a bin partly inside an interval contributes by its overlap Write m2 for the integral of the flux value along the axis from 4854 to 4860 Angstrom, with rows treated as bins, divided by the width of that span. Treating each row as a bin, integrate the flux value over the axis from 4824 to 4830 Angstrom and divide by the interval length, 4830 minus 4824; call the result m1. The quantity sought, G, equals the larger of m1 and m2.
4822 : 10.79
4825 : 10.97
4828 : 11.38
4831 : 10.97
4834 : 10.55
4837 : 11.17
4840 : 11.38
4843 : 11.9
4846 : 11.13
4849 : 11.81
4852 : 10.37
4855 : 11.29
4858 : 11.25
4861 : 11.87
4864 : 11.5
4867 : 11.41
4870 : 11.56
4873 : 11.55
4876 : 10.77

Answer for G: 11.3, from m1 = 11.2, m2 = 11.3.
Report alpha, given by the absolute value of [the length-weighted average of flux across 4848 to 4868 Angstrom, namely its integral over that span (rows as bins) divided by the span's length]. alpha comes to 11.3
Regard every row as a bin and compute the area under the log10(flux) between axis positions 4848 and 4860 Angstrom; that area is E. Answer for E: 12.6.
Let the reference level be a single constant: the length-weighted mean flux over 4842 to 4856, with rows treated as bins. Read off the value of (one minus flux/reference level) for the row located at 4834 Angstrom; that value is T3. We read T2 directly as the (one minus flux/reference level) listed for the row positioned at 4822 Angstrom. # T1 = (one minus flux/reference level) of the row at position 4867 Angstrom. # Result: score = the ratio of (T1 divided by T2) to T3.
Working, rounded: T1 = -0.01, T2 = 0.043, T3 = 0.06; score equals -4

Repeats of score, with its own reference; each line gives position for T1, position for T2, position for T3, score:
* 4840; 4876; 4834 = -3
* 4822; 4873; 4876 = -40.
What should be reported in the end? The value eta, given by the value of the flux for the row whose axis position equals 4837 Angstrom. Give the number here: 11.17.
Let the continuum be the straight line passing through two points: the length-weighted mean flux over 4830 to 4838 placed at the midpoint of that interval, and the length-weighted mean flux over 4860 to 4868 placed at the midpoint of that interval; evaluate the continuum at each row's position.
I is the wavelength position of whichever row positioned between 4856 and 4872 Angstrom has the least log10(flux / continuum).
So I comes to 4867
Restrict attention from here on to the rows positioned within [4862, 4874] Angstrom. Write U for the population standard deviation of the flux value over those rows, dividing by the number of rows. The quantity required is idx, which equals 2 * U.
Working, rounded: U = 0.06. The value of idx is 0.12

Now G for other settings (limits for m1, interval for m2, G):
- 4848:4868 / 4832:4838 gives 11.3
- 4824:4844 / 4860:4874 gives 11.6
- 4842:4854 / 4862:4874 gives 11.5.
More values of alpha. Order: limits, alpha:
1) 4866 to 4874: 11.5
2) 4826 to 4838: 11.0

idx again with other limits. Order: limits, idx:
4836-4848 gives 0.61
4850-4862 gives 1.07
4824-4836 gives 0.59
